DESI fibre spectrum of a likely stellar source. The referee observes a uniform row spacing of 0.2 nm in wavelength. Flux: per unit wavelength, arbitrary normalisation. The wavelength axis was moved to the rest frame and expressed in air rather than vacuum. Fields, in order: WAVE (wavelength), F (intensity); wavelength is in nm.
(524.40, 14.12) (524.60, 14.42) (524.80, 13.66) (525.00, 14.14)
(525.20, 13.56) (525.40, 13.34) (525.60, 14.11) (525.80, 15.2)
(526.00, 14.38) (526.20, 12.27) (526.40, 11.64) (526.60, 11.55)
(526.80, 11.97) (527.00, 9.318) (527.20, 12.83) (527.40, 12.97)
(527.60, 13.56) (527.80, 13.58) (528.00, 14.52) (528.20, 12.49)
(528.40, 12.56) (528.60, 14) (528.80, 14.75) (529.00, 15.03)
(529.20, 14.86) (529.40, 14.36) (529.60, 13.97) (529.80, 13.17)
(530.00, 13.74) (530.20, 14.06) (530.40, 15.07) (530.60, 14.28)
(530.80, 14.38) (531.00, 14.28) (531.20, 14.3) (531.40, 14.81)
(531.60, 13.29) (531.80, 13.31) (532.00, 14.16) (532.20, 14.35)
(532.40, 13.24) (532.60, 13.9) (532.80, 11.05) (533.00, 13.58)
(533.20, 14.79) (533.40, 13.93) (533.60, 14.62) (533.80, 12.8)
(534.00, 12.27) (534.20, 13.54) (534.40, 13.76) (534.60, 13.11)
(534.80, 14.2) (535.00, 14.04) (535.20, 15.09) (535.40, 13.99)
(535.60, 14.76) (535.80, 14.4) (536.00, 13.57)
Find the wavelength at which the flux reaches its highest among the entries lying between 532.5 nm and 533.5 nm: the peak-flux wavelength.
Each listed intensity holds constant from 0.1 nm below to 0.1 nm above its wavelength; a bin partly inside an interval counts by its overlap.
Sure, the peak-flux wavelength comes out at 533.20 nm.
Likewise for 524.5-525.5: 524.60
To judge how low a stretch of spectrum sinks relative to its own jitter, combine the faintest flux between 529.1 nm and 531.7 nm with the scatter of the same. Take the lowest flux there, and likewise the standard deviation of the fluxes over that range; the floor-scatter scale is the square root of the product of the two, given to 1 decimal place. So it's 2.7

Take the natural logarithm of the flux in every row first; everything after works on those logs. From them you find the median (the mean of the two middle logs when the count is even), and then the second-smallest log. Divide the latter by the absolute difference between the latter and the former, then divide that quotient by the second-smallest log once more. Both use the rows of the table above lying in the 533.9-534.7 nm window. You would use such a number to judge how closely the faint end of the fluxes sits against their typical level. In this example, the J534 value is 62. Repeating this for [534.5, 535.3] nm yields 176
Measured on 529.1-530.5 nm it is 43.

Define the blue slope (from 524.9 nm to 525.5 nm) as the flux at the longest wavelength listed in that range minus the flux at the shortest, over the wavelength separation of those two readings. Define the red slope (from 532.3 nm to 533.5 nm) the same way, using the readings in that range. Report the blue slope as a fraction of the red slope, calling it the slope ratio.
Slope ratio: -2.9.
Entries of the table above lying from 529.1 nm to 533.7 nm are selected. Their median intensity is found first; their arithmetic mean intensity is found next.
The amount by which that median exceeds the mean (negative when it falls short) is 0.18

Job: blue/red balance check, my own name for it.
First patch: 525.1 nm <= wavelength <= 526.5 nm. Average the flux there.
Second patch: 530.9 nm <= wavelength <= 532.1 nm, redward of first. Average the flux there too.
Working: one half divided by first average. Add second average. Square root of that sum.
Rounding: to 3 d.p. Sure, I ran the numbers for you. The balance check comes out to 3.750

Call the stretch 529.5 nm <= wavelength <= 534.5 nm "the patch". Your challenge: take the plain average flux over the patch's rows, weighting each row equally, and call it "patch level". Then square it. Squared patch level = 190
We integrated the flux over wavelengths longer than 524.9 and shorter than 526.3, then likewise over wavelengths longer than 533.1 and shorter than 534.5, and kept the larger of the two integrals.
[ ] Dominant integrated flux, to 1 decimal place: 19.4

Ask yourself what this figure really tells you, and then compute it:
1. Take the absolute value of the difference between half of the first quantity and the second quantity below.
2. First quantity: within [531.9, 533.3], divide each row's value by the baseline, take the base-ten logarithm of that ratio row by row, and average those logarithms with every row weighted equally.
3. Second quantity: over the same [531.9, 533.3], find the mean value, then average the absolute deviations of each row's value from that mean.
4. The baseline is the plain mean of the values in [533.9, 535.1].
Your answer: 0.82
